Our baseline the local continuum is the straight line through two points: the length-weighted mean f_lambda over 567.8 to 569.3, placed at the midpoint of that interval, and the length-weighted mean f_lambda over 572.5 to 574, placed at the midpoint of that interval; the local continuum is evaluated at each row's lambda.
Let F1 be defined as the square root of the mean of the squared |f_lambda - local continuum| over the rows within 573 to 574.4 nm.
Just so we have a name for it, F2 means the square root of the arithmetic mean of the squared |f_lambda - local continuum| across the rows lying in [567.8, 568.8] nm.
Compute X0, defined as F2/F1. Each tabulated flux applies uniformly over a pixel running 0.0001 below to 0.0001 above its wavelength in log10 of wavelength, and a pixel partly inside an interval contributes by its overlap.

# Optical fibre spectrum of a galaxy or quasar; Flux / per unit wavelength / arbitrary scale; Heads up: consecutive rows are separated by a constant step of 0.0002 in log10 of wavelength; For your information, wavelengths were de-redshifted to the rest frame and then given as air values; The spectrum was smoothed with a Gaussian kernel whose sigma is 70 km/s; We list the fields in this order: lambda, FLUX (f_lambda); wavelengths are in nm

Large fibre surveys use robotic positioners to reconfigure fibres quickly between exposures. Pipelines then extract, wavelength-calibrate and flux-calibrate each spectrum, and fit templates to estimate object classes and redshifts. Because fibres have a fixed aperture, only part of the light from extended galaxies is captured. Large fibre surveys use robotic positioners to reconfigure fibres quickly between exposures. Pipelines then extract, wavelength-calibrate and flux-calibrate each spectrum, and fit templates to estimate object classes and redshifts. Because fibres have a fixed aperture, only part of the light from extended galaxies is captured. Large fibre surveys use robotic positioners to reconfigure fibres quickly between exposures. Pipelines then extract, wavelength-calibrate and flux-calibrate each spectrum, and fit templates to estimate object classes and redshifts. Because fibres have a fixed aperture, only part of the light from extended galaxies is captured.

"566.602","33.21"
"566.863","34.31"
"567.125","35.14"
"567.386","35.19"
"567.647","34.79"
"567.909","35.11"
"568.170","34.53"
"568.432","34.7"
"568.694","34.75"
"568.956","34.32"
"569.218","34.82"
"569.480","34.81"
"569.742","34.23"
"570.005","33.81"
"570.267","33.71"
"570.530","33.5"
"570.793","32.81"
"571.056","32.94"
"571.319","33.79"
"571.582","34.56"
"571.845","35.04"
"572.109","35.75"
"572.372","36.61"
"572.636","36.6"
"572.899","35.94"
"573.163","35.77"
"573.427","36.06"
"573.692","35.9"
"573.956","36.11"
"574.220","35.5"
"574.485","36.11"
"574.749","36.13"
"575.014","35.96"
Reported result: 0.7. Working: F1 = 0.42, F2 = 0.30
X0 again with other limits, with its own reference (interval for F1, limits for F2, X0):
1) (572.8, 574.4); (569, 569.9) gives 1.3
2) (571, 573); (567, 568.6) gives 0.5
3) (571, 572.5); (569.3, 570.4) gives 0.8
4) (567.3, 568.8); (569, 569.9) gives 1.1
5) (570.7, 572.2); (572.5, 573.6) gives 0.2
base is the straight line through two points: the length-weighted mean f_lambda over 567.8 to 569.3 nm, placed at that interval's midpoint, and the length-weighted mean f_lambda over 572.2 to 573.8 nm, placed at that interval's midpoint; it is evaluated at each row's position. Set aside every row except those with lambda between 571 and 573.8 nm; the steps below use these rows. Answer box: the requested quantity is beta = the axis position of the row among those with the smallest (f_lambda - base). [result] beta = 571.056 nm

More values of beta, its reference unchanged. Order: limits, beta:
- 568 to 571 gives 570.793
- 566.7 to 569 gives 568.956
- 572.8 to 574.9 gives 574.220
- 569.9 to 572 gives 570.793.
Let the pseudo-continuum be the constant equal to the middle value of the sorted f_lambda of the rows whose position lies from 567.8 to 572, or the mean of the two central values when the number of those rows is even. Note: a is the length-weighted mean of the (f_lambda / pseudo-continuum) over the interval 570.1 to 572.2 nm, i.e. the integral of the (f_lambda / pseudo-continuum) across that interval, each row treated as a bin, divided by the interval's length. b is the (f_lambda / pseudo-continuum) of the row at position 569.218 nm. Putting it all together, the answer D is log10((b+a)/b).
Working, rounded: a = 0.99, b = 1.01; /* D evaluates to 0.296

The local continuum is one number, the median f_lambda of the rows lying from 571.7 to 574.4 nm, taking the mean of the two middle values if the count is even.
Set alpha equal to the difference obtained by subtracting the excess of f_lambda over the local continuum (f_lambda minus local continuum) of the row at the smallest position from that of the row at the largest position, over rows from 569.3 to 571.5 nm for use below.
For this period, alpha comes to -1.0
